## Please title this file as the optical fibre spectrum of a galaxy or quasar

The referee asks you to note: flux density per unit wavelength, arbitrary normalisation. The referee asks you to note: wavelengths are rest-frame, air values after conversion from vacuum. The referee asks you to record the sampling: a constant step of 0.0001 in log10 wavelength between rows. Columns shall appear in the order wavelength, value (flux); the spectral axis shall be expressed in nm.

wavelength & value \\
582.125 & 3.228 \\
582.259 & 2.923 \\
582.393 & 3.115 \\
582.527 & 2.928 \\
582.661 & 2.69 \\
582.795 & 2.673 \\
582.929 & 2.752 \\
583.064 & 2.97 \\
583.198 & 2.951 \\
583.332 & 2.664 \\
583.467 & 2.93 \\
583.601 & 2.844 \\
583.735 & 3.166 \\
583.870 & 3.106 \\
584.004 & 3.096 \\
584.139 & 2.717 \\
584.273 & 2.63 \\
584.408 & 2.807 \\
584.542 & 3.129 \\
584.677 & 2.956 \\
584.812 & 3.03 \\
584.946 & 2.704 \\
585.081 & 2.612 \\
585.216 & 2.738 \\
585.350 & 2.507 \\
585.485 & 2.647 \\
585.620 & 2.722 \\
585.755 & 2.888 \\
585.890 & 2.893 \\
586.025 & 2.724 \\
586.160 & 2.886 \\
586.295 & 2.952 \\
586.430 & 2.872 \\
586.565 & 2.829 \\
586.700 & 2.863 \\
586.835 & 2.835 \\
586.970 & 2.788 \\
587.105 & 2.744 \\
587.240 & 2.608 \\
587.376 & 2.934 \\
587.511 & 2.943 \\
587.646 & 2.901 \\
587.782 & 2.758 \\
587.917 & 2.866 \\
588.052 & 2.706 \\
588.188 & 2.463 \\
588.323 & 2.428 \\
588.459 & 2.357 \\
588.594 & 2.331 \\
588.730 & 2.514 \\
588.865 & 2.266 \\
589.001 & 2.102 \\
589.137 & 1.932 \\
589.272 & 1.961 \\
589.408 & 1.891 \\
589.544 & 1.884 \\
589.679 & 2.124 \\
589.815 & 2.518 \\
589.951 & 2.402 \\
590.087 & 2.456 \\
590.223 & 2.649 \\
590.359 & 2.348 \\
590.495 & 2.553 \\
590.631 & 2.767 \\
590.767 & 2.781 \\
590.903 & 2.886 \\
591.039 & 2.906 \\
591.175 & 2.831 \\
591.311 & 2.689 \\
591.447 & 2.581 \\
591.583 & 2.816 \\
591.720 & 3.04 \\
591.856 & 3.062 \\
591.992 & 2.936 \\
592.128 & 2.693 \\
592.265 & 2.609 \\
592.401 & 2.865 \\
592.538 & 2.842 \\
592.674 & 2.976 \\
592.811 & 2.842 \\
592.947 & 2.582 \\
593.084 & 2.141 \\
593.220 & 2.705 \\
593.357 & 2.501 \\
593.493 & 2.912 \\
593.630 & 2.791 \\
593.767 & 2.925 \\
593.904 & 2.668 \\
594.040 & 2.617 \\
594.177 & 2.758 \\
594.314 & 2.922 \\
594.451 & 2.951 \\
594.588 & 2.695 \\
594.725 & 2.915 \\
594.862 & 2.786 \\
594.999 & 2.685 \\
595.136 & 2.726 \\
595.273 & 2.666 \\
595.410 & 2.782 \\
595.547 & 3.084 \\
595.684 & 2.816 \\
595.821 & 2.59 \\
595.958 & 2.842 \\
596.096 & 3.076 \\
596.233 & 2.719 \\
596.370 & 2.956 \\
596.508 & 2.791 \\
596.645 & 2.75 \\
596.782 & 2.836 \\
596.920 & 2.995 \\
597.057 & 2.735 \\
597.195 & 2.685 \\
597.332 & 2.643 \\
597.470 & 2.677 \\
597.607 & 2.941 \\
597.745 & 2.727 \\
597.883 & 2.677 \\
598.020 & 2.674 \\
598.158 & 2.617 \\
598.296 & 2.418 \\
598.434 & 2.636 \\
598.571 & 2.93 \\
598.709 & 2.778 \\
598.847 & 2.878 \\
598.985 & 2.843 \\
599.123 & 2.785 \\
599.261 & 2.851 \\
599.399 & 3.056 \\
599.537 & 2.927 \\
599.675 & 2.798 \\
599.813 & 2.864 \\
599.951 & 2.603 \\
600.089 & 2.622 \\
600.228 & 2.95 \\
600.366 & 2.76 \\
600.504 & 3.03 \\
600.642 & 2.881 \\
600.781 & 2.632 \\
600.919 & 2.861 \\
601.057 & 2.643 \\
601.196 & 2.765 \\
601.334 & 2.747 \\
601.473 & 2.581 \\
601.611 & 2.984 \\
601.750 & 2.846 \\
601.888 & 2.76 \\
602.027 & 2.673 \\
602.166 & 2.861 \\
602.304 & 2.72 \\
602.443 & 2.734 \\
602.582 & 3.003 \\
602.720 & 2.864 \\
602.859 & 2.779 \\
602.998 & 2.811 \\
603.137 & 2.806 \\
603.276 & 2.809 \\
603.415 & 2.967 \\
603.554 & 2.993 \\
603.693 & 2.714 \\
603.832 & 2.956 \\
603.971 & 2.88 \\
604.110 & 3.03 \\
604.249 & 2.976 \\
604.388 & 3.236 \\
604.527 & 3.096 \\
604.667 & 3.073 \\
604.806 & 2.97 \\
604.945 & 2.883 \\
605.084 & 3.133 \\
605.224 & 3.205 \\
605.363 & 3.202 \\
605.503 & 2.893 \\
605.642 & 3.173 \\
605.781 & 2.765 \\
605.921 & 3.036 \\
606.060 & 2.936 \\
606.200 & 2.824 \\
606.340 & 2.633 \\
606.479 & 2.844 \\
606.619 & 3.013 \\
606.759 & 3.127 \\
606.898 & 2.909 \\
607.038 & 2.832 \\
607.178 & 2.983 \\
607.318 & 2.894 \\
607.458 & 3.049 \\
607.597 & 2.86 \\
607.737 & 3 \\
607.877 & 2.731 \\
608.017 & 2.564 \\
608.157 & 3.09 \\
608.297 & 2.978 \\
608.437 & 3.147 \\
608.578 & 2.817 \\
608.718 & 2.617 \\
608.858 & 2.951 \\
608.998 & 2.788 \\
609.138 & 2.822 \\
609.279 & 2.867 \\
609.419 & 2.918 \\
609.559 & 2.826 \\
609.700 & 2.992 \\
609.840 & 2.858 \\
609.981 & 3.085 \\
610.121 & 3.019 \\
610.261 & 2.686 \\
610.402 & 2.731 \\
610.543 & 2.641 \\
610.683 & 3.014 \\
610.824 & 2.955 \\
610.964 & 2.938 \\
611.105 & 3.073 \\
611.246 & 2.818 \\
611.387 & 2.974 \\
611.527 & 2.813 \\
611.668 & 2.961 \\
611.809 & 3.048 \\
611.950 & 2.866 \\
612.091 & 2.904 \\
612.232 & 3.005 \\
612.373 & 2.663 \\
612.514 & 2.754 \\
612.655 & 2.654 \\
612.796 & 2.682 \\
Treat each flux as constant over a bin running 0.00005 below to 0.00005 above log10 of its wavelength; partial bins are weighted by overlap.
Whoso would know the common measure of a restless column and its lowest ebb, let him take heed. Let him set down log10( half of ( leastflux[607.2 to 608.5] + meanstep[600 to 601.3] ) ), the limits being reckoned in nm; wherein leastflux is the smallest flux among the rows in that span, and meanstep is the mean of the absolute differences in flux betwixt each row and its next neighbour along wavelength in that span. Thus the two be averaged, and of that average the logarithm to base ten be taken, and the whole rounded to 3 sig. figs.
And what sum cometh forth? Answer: 0.144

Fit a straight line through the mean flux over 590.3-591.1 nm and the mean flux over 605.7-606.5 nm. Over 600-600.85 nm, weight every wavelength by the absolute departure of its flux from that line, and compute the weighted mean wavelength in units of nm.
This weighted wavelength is 600.43 nm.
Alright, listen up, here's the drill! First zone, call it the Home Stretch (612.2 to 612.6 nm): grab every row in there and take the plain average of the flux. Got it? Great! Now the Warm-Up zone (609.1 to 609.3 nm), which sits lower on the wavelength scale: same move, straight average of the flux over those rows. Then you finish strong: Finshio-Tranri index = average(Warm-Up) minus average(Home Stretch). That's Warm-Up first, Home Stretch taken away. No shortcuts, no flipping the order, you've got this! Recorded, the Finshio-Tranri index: 0.0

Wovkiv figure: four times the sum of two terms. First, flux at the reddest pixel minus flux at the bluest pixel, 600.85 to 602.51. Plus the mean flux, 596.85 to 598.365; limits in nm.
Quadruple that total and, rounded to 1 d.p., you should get 10.3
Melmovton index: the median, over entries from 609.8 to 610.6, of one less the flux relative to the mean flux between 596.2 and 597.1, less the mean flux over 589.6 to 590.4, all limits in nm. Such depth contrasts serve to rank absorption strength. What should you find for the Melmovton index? -2.4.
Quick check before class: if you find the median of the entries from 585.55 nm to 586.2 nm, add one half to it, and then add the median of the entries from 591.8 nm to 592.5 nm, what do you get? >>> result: 6.25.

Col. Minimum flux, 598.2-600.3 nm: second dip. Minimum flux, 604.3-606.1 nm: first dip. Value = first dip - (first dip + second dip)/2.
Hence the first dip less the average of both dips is 0.17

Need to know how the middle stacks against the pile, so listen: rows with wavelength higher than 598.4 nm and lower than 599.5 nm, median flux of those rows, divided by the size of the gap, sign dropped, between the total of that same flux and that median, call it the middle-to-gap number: 0.14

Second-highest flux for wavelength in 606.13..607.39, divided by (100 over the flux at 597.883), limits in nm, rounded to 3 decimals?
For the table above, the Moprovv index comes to 0.081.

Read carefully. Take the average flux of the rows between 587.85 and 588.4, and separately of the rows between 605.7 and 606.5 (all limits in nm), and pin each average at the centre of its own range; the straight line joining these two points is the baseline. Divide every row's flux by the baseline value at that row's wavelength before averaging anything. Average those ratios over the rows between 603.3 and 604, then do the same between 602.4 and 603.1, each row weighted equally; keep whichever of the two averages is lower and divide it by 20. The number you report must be 0.0507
